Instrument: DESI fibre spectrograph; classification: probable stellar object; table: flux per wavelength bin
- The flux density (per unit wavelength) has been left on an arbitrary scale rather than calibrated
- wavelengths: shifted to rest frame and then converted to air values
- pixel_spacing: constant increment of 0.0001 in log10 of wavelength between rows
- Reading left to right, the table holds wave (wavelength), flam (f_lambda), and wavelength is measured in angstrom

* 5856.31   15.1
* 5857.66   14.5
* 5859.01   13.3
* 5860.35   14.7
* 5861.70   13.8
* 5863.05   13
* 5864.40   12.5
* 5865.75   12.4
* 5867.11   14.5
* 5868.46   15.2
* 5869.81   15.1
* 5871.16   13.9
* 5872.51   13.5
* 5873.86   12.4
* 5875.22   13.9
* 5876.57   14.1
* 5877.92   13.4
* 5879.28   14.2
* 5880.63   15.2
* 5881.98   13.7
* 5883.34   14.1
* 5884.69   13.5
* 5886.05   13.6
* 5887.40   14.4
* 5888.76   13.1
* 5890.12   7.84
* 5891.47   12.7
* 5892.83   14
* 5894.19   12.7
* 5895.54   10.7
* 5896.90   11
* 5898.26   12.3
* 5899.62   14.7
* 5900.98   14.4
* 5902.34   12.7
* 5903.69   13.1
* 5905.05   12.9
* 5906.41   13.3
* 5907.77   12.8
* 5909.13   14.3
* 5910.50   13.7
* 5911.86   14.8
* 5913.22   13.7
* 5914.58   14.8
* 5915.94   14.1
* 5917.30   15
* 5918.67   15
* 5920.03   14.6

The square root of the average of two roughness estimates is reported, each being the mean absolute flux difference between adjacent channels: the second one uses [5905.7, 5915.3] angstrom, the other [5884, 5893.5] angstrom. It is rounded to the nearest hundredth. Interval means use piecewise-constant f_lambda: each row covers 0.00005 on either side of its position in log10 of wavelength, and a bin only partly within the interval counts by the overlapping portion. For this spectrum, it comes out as 1.28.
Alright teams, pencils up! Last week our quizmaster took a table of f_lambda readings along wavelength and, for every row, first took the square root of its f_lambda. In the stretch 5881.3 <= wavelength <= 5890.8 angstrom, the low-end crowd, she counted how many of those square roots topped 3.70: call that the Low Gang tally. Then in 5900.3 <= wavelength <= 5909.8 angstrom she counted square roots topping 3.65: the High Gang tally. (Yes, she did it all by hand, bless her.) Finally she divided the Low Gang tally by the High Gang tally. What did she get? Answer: 1.5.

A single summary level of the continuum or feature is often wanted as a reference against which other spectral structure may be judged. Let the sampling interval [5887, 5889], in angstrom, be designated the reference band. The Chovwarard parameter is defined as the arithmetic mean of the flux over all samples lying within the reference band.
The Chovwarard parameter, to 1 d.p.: 13.8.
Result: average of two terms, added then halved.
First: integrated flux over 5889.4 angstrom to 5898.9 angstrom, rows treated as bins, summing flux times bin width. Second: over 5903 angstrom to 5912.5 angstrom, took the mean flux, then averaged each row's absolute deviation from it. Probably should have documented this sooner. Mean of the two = 55.4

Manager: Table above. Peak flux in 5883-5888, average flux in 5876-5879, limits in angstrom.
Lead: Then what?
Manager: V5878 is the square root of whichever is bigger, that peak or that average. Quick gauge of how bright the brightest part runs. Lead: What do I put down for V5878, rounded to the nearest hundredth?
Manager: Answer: 3.79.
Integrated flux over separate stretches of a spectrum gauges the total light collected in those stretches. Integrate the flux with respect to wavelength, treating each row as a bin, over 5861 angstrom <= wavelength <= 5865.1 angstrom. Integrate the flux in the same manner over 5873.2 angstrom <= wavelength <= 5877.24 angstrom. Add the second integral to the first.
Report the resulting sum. 108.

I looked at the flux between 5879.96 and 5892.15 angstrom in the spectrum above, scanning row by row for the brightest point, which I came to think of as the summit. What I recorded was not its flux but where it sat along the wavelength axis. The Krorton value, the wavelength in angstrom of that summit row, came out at 5880.63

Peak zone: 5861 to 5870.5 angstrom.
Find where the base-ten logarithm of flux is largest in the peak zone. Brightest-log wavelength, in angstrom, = 5868.46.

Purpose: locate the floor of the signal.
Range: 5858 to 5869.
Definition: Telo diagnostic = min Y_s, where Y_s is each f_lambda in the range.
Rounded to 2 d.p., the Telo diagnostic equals 12.40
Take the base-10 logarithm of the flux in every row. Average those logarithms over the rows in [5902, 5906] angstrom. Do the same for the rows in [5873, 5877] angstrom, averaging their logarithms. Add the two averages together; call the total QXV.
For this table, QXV 2.24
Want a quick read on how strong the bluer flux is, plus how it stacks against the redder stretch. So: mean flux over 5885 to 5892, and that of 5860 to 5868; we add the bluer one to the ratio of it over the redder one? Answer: 14.6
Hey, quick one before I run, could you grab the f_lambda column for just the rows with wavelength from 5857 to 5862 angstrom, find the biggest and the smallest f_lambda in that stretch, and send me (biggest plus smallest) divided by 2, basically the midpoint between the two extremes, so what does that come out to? 14.0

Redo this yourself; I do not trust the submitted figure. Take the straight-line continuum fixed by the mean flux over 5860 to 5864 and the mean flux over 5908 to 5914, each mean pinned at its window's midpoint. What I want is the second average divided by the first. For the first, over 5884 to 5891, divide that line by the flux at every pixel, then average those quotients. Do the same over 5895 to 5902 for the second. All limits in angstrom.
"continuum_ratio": 0.96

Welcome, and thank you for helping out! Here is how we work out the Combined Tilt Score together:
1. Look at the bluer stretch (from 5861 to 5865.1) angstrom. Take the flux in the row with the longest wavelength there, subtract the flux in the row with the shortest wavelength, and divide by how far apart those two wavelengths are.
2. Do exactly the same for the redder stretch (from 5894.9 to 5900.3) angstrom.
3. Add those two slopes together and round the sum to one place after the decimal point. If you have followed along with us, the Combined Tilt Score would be 0.5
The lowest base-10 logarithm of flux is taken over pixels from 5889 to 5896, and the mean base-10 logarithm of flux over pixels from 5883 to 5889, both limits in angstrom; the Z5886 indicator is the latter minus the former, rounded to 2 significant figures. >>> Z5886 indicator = 0.24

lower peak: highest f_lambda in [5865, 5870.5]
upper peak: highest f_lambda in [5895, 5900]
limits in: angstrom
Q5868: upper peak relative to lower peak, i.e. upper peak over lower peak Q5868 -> 0.97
